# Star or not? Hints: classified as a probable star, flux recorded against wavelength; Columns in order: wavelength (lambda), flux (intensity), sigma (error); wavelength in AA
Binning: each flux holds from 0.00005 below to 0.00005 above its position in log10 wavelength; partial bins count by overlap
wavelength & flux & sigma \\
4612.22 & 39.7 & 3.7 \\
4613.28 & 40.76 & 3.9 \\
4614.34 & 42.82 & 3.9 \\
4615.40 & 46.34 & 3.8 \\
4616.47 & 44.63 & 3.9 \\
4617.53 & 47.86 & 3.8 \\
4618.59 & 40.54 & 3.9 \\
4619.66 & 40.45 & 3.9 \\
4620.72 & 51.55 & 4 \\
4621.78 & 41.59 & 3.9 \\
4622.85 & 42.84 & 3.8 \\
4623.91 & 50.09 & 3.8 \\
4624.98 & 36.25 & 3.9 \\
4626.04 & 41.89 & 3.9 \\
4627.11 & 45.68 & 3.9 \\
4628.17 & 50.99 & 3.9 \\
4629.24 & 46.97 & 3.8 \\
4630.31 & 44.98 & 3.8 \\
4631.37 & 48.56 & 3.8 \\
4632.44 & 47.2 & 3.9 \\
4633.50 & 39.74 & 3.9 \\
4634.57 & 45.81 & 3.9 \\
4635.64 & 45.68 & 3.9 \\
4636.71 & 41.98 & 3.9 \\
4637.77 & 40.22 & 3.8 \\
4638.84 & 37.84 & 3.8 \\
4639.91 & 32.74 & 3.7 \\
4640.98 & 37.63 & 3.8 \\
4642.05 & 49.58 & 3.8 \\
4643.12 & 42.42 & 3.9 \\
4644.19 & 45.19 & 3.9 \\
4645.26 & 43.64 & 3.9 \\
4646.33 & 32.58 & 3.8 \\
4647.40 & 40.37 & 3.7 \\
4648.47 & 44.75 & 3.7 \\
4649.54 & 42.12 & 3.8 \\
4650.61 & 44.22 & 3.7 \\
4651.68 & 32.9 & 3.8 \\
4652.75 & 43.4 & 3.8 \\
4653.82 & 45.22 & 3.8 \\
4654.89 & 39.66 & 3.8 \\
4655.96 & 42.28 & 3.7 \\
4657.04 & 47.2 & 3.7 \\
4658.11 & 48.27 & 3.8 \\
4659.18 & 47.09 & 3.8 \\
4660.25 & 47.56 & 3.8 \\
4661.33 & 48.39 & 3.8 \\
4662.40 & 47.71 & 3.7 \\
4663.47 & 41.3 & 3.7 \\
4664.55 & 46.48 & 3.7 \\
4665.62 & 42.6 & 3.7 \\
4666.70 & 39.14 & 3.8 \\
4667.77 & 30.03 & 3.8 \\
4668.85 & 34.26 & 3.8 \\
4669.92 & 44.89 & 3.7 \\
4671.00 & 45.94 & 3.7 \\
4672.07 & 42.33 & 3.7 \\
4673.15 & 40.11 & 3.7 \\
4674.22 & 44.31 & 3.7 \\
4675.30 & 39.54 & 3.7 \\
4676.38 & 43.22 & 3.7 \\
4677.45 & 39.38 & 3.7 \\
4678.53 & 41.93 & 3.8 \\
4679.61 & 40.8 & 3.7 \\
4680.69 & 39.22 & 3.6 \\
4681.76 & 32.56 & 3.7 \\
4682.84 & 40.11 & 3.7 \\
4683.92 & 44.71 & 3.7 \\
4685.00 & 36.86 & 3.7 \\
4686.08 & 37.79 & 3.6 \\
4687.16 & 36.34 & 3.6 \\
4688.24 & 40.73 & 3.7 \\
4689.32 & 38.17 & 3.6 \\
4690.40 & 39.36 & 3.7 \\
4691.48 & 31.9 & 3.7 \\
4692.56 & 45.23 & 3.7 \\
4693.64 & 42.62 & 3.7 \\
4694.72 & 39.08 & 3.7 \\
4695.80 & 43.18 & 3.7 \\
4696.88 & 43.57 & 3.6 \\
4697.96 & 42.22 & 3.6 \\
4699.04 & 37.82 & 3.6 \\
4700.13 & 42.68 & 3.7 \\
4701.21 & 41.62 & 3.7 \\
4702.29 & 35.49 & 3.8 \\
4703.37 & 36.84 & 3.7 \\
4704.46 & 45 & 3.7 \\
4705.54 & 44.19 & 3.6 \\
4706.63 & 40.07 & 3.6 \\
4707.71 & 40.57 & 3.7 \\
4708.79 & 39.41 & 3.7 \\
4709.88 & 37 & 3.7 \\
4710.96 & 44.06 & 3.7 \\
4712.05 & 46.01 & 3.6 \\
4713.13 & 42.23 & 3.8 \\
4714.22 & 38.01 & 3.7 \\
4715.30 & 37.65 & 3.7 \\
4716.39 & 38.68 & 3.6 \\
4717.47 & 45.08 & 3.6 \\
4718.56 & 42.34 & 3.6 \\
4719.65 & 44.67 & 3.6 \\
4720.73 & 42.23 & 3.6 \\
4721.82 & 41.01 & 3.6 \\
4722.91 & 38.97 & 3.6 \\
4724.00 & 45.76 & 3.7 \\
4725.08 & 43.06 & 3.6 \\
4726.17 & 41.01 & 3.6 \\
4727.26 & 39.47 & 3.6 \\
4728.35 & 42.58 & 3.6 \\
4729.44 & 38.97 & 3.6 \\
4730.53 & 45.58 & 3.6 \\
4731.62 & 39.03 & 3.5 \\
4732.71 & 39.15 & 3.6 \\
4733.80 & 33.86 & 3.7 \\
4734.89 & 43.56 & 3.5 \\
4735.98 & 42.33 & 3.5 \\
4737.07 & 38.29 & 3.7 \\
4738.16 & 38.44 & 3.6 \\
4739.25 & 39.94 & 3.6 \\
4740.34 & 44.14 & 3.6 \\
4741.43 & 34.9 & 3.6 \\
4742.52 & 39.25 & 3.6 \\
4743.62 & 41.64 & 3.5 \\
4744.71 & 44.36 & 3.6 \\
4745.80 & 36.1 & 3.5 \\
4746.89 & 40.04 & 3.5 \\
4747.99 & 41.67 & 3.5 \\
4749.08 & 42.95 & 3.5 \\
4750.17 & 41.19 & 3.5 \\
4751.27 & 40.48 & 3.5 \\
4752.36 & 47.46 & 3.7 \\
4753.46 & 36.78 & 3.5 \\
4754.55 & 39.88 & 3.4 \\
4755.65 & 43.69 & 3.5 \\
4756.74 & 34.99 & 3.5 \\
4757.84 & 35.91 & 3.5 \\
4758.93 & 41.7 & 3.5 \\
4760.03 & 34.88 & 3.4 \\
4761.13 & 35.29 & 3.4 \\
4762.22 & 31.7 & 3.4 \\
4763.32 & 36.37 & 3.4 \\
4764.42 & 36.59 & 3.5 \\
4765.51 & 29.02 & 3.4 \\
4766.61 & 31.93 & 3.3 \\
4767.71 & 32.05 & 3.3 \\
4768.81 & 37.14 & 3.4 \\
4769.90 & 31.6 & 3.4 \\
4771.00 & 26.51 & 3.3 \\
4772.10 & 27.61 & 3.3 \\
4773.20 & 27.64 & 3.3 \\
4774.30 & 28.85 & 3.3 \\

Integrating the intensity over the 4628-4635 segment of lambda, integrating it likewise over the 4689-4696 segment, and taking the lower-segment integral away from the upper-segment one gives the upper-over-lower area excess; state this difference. -44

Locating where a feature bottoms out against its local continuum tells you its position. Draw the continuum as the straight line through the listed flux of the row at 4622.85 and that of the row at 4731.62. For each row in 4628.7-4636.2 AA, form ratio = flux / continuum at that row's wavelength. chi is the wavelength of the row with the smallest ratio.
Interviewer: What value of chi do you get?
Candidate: 4633.50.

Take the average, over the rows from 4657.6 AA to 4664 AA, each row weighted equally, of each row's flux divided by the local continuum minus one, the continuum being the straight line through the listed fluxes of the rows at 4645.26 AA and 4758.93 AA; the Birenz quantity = 0.077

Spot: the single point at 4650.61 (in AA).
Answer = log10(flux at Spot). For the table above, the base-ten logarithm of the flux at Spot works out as 1.65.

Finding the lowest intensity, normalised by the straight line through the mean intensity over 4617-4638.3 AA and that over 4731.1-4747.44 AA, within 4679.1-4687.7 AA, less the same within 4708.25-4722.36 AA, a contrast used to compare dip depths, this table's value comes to -0.13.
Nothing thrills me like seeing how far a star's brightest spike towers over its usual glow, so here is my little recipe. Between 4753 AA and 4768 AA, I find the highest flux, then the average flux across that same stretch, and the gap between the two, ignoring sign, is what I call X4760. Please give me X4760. 7.9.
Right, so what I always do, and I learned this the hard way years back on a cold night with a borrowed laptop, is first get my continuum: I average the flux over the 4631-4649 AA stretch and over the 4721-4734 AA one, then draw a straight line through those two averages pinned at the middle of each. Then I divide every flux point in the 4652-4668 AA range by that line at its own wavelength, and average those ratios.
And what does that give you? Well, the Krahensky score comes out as 1.05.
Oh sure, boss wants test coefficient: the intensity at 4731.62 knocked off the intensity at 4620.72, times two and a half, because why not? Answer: 31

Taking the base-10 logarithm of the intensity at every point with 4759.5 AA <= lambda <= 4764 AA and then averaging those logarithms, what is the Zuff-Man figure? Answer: 1.54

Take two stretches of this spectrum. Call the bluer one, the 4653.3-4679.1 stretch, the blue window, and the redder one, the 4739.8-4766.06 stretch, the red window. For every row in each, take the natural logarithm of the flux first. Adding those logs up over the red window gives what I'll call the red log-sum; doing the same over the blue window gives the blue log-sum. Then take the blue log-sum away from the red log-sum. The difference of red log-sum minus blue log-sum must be -2.4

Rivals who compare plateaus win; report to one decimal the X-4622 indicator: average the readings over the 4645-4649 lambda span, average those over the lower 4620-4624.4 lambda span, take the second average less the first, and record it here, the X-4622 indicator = 6.2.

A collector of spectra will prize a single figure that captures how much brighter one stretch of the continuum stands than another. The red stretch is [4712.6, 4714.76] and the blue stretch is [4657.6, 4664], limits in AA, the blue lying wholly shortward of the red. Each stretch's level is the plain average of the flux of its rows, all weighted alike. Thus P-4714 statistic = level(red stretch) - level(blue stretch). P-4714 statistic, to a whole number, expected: -7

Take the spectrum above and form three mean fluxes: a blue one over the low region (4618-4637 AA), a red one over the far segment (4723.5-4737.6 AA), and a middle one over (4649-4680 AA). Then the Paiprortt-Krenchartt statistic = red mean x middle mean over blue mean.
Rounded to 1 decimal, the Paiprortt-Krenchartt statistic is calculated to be 39.0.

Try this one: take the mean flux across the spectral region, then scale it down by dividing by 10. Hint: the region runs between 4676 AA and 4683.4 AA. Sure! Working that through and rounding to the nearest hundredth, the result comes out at 3.96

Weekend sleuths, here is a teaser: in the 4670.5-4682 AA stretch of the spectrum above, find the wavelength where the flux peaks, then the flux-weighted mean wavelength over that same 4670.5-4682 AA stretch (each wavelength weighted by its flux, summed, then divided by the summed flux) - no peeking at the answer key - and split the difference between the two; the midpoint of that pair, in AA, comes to 4673.6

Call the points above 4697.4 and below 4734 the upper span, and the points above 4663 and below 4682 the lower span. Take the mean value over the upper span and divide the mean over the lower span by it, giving 0.99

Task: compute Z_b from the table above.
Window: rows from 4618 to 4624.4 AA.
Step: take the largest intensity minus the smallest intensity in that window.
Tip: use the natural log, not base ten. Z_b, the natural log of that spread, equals 2.41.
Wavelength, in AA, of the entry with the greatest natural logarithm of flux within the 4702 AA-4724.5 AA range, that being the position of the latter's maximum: 4712.05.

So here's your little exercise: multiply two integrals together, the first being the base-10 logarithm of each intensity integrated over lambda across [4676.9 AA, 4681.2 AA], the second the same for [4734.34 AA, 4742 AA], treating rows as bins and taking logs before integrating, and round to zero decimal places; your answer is 85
